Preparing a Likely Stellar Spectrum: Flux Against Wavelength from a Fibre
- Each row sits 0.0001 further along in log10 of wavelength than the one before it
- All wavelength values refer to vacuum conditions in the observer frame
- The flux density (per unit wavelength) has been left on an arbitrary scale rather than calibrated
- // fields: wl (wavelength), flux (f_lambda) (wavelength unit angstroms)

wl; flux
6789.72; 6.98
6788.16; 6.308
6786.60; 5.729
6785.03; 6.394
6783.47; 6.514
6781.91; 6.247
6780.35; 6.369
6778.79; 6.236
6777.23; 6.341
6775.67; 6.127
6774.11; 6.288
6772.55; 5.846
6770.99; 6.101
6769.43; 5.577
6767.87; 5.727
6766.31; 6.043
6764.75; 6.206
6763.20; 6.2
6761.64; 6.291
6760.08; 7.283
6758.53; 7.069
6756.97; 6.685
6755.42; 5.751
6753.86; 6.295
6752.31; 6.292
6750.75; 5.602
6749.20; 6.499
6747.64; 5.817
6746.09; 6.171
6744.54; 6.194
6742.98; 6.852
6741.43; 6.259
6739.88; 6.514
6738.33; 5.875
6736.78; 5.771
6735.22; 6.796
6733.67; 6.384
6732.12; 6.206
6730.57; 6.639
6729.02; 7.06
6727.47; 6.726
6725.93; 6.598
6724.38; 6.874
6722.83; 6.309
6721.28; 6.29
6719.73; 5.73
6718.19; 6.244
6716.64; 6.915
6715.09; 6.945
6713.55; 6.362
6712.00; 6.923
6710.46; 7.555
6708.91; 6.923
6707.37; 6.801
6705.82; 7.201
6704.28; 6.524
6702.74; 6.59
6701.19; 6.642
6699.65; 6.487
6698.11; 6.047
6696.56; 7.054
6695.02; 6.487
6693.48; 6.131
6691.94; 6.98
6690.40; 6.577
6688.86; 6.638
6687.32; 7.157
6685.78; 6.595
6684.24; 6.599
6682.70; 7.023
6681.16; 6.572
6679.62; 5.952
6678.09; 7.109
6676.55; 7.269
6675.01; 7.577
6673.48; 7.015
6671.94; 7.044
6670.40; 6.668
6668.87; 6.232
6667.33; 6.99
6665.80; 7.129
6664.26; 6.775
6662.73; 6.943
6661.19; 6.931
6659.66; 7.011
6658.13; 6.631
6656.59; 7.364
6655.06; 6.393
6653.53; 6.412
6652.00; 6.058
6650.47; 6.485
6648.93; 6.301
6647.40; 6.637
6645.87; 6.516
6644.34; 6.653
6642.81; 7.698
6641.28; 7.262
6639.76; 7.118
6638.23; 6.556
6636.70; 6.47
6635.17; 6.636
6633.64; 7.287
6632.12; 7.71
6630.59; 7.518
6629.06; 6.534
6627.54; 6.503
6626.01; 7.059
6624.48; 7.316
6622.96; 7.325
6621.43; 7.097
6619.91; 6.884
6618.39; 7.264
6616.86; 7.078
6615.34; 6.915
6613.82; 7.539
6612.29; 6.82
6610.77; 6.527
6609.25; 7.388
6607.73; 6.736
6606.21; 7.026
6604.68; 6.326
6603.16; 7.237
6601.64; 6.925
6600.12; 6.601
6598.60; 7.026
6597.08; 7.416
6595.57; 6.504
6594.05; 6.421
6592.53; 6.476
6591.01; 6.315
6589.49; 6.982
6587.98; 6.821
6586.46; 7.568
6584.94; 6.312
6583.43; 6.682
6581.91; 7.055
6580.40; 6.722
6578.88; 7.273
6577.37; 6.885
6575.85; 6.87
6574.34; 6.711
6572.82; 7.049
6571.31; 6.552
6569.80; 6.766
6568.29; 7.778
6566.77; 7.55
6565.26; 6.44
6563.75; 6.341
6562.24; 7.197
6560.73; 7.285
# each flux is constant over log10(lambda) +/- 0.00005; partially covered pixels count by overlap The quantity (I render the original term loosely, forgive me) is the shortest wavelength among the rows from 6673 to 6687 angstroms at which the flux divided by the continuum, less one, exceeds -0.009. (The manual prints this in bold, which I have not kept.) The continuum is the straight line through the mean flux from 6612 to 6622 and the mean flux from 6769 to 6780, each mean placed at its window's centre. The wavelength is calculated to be 6673.48 angstroms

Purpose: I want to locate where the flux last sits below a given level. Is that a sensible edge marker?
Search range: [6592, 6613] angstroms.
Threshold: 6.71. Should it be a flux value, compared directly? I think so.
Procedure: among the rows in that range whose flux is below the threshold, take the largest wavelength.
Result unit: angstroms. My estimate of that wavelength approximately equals 6610.77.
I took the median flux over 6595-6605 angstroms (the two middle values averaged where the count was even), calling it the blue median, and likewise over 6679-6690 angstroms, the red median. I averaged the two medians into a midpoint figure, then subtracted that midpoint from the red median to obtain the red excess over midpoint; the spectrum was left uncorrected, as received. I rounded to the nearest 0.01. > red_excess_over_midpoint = -0.16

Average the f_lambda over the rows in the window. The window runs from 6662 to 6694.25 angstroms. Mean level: 6.81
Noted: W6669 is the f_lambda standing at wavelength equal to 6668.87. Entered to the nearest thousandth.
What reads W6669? 6.232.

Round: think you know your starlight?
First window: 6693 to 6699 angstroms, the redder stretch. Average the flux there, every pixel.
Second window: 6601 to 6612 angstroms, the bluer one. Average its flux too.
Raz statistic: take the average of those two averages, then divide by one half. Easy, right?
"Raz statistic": 13.3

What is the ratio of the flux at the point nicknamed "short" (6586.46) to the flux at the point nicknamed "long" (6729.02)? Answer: 1.07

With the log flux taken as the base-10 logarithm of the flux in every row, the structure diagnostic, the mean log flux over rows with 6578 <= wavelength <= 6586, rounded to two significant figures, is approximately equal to 0.83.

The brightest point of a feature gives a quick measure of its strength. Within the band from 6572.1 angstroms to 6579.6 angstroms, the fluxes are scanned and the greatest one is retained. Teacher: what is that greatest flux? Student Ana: 7.273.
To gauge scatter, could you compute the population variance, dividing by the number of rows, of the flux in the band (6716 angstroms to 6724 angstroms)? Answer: 0.14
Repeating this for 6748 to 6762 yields 0.27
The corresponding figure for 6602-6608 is 0.12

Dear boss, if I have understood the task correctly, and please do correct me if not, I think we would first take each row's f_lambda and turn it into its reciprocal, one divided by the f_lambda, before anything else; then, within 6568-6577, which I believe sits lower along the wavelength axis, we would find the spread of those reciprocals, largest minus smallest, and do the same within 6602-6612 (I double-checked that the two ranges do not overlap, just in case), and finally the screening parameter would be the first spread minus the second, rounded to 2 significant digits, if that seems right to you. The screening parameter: 0.0013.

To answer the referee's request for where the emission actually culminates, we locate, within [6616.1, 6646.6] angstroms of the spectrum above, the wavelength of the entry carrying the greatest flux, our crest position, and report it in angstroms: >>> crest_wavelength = 6632.12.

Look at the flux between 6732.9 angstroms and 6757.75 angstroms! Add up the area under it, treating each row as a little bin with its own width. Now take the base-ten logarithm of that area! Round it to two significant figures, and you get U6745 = 2.2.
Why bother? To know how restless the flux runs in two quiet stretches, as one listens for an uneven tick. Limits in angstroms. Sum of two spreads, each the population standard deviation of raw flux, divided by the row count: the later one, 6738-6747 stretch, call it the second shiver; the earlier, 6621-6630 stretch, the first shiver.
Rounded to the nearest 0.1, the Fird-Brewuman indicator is 0.6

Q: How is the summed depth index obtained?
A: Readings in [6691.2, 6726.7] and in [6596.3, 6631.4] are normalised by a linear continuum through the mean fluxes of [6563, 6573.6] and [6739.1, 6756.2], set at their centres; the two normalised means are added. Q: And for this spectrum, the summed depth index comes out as 2.08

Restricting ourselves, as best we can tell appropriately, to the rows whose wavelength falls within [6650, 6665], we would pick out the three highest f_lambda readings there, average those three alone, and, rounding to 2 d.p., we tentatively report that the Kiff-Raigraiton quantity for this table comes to 7.11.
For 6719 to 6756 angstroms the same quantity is 6.93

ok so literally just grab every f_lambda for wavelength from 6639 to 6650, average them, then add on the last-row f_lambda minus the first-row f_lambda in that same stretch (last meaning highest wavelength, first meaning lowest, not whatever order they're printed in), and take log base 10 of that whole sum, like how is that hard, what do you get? 0.78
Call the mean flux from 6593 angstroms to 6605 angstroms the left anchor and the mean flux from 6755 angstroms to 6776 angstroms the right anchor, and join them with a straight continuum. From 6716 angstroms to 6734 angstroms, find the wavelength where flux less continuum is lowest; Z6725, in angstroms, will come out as 6719.73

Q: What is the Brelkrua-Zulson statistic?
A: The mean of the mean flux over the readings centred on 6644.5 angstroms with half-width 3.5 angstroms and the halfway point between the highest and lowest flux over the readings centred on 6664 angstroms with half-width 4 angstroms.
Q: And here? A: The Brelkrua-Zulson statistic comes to 6.95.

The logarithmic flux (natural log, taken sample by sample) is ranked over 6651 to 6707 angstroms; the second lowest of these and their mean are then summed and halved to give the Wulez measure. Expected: 1.85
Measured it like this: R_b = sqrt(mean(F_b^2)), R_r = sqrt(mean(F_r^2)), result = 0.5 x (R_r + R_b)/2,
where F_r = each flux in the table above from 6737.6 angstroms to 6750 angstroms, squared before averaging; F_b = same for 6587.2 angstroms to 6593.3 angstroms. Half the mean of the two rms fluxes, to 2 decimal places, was 3.23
